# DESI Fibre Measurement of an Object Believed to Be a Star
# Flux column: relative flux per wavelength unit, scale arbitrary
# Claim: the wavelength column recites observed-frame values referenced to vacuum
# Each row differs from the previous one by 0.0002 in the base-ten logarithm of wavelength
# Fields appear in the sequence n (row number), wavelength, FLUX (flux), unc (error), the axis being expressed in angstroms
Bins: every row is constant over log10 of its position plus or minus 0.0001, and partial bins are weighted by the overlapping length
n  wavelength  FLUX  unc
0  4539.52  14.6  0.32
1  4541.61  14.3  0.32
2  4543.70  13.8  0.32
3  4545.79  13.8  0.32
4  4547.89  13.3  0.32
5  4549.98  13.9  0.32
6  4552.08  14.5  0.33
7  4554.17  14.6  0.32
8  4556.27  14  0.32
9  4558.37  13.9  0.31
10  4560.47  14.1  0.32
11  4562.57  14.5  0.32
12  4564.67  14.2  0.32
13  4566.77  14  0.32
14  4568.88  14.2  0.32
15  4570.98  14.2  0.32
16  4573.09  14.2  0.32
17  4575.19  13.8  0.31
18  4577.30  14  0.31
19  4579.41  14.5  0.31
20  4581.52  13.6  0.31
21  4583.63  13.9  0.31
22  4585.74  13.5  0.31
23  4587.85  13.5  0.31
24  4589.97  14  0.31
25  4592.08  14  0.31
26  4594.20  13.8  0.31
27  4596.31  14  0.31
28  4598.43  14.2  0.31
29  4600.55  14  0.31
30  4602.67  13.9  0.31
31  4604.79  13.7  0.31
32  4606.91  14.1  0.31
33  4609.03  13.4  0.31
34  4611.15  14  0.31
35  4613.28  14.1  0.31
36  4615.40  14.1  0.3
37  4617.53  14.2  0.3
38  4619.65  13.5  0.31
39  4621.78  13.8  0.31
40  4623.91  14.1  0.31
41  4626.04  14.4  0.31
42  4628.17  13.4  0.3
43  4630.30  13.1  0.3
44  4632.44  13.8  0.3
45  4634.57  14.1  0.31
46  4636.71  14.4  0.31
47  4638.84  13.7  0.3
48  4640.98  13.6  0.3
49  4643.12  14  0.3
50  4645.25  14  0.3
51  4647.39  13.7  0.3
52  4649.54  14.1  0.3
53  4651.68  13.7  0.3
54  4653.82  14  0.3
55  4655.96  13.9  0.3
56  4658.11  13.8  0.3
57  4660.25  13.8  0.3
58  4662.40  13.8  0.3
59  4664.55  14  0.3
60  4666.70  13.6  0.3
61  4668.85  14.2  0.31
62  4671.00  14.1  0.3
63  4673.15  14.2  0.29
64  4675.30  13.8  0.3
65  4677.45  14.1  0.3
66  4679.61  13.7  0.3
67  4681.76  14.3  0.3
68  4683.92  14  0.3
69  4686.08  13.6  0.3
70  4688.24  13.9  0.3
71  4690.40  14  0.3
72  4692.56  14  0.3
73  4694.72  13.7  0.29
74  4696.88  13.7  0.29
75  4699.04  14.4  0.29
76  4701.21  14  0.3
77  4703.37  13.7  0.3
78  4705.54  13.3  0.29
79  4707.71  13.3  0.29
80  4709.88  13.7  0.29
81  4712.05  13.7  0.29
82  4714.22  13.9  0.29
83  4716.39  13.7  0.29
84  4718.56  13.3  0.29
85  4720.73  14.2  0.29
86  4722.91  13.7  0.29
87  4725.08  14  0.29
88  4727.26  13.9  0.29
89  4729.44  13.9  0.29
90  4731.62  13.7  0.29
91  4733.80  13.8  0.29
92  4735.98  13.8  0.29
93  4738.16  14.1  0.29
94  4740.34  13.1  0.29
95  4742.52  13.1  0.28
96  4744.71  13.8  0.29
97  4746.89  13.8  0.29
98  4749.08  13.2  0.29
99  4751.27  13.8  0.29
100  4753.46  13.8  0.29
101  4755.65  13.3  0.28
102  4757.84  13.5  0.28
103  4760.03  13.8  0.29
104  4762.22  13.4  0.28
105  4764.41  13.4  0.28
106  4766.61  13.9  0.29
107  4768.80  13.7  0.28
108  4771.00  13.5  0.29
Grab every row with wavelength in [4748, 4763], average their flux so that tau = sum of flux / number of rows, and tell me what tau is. 13.5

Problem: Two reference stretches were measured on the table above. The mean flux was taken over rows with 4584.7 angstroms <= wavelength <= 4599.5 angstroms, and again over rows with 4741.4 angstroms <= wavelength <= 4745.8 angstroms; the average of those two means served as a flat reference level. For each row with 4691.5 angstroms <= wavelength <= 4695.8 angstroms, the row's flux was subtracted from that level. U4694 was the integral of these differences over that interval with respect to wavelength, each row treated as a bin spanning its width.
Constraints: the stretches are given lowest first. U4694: -0.85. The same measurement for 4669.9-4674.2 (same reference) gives -2.14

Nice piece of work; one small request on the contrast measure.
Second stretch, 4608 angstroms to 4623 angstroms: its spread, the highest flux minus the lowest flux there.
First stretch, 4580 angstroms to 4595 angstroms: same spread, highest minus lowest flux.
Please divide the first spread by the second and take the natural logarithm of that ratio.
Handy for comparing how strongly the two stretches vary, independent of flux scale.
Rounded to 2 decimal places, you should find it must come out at -0.47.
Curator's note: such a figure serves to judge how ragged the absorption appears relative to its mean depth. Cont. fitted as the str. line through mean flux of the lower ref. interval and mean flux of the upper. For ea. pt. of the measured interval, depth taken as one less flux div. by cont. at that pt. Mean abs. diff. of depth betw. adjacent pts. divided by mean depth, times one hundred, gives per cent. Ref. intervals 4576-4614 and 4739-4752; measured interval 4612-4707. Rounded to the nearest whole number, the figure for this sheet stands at -173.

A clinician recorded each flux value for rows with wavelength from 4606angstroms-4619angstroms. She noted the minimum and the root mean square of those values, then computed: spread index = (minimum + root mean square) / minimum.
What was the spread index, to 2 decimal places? 2.04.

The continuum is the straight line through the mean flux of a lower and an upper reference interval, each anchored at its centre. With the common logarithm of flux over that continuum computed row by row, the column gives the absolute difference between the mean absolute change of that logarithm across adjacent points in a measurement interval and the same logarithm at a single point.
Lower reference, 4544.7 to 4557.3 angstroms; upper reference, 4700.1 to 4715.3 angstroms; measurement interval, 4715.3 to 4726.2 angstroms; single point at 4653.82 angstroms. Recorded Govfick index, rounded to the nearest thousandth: 0.010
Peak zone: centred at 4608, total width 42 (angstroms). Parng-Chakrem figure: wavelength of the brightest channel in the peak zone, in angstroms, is 4626.04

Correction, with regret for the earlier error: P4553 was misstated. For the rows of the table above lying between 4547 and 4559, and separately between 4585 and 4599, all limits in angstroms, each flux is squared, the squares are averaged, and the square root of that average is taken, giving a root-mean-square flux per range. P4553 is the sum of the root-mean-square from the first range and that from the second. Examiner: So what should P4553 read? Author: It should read 27.9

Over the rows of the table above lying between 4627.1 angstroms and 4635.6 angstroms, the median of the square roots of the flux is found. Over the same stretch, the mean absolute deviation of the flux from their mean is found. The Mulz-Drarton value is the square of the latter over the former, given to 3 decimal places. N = 0.033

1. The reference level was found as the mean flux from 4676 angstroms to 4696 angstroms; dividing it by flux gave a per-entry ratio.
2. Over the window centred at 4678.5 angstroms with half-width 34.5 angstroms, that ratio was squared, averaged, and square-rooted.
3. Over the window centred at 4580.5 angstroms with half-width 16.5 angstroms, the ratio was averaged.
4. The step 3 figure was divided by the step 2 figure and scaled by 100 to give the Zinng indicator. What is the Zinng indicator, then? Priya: 99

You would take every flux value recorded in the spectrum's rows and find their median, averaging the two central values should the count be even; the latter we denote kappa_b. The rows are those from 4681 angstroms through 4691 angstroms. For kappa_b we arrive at 14.0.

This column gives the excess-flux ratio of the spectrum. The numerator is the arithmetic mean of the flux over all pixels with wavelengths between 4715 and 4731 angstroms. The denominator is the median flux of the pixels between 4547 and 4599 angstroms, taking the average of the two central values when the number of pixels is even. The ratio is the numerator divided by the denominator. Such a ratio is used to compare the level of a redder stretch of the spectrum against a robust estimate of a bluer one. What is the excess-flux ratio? 0.987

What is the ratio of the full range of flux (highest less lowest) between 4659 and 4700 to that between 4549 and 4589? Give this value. 0.73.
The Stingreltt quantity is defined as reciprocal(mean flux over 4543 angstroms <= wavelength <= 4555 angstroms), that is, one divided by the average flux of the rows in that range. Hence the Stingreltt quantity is 0.072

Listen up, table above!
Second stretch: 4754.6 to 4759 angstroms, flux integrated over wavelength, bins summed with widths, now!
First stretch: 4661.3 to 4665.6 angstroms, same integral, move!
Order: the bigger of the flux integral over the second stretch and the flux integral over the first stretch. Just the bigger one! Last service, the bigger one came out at 59.7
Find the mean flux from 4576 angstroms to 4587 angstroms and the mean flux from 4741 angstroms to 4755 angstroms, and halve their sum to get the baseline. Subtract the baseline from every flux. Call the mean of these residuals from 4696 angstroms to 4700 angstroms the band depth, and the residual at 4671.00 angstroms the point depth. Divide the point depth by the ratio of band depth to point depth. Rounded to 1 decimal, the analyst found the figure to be 0.4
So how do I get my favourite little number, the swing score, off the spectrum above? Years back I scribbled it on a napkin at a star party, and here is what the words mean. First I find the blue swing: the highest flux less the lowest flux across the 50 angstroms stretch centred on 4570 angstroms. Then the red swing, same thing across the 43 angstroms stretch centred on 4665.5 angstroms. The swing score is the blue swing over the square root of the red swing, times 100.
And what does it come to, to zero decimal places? 155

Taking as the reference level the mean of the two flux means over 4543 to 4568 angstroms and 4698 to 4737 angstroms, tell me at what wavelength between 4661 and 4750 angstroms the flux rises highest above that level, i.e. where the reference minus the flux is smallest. 4699.04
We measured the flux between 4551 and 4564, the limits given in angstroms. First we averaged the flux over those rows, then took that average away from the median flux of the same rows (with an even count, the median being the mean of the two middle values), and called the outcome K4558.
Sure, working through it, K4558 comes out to 0.03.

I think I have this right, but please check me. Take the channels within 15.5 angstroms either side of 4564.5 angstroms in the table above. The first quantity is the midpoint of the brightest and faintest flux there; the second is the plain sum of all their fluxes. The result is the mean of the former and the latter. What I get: 113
